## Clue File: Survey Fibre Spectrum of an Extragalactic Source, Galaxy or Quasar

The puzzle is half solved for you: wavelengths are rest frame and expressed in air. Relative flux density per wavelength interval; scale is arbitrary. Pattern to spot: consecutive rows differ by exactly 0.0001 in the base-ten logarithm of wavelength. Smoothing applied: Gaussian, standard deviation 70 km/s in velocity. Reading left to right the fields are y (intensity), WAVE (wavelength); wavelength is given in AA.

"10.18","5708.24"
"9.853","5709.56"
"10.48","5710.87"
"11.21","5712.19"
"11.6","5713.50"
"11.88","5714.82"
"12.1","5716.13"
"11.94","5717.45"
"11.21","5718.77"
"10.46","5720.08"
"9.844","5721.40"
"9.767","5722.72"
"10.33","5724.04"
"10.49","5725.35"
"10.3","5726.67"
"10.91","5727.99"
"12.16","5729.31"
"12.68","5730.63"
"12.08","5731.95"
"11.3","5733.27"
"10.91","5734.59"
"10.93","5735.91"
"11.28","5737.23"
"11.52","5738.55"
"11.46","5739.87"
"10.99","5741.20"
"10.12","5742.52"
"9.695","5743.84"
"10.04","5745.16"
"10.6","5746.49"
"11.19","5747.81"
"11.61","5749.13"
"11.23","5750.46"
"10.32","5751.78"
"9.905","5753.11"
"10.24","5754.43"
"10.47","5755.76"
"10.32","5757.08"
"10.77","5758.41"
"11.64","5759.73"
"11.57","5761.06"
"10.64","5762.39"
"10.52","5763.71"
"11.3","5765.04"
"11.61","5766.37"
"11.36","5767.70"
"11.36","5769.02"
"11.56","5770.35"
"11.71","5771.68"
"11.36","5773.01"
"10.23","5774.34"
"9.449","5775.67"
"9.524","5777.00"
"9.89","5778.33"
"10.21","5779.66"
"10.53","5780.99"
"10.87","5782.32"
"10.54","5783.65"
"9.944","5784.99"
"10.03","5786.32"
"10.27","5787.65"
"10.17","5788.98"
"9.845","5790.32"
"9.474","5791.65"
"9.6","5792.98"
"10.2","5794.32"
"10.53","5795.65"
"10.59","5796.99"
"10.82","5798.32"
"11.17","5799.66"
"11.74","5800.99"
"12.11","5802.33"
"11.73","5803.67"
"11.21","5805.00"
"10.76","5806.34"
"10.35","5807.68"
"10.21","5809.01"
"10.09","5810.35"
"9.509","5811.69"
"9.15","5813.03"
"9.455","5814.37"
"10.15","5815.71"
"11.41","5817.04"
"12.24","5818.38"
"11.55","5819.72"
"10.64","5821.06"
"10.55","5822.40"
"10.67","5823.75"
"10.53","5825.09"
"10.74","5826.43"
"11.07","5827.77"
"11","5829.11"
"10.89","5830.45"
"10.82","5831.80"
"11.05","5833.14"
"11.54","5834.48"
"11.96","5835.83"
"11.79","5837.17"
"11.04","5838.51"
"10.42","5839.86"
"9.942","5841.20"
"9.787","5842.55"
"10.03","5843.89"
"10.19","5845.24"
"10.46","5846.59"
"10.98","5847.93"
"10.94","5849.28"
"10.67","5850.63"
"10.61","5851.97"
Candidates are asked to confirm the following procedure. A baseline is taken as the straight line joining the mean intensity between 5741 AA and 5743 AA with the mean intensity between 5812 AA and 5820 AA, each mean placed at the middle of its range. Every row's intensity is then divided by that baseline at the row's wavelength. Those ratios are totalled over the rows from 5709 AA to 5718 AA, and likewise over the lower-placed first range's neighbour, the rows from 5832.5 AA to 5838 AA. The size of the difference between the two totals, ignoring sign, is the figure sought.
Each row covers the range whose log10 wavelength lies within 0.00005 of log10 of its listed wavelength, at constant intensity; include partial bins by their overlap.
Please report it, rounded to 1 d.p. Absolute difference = 3.2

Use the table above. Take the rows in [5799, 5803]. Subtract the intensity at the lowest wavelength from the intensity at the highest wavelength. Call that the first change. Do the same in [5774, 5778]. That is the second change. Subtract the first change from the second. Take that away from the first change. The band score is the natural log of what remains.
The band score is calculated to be 1.0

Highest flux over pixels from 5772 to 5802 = 11.74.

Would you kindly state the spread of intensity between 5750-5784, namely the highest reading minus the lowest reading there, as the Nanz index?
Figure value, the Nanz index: 2.26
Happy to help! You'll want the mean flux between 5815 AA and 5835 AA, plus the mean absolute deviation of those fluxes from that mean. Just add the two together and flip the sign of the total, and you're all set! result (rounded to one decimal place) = -11.4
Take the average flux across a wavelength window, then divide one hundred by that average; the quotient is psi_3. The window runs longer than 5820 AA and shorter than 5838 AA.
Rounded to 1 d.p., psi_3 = 9.1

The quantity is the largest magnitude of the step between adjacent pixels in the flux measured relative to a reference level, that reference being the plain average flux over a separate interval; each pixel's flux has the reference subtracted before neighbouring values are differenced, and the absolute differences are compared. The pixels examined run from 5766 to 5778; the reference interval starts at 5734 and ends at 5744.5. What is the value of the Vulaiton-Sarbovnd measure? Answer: 1.1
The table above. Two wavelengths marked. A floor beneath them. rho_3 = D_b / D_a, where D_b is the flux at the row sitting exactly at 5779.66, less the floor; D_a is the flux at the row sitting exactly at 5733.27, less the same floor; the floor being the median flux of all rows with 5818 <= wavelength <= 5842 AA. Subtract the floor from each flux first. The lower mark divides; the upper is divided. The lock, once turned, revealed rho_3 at -2.1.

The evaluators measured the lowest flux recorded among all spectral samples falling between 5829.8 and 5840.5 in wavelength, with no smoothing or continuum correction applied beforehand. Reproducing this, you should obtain 10.42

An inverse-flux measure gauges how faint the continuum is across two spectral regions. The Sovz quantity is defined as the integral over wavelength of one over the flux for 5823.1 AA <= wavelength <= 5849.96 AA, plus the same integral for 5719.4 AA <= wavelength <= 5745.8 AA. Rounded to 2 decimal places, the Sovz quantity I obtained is 4.94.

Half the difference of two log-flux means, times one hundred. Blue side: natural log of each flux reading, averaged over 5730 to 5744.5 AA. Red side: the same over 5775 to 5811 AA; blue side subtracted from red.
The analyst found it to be -3.4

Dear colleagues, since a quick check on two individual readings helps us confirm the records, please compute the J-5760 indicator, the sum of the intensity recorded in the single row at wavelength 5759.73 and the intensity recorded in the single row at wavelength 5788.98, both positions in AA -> 21.8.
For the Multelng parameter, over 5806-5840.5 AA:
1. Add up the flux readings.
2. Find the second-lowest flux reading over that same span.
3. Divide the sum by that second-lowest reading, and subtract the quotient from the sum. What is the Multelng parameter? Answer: 250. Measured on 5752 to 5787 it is 248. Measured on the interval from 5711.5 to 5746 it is 258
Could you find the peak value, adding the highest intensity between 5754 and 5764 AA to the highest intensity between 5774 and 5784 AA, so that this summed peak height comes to 22.5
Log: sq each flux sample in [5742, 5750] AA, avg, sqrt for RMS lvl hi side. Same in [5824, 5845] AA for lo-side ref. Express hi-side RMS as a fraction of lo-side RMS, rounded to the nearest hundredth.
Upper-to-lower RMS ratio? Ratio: 0.97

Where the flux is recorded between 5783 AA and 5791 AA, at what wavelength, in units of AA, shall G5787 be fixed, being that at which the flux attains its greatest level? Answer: 5783.65 AA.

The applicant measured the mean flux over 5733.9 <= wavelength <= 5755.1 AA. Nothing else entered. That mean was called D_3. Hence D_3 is 10.75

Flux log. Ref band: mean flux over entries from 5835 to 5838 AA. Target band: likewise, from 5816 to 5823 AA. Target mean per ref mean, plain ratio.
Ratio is 0.95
